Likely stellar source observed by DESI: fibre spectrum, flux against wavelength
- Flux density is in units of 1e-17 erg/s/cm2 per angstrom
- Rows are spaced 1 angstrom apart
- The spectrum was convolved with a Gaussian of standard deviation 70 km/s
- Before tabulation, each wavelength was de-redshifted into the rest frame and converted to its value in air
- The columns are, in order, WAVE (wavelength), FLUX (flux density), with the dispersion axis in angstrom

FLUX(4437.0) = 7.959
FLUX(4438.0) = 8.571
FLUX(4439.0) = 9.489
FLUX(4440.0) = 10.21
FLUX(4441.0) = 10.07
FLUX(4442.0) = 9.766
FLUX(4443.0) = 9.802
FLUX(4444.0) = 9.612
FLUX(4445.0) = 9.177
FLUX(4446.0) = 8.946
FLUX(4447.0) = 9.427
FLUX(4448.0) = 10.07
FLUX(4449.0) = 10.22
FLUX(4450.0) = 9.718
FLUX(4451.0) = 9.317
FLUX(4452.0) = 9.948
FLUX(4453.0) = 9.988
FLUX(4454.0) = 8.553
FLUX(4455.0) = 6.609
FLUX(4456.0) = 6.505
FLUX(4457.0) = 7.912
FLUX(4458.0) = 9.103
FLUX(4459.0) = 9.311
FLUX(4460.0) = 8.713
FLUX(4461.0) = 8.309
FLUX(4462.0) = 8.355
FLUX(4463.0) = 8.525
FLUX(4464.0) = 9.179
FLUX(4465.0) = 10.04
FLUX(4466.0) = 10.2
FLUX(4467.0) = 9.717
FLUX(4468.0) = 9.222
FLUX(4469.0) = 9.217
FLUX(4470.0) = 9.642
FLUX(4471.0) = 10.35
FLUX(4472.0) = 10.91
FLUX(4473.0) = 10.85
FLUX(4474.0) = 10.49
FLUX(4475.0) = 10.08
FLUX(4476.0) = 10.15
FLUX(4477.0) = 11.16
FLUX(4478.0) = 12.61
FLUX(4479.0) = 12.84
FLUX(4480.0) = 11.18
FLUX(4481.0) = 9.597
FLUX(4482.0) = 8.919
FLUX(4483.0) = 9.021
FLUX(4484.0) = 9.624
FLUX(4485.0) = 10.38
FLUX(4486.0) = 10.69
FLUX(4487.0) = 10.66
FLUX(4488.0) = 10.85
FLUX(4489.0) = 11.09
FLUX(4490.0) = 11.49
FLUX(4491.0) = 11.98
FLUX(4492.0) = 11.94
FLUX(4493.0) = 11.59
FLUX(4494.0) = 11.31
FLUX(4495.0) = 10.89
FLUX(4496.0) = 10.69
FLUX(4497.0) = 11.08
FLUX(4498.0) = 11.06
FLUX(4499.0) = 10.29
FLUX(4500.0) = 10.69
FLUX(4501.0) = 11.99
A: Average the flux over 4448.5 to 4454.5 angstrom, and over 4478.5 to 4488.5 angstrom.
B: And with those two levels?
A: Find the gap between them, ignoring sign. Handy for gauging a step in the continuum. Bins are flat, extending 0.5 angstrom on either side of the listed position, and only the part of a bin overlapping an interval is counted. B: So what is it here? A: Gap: 0.8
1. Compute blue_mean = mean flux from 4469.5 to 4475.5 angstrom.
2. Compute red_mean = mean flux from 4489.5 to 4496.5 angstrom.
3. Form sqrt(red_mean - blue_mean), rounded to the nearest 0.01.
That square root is 1.01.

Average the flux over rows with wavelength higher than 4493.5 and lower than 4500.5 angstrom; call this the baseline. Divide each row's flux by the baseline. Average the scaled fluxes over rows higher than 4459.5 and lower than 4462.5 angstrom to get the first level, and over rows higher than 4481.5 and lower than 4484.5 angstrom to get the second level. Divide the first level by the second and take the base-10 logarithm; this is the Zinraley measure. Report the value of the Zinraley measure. -0.036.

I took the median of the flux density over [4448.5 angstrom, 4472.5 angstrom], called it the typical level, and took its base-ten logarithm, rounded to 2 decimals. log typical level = 0.97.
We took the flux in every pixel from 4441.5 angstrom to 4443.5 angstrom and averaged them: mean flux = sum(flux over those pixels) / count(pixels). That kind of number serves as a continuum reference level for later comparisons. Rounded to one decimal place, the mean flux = 9.8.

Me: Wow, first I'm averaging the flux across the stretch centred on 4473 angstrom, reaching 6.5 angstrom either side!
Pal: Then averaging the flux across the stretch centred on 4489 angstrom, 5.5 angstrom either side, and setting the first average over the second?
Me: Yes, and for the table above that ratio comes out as 0.95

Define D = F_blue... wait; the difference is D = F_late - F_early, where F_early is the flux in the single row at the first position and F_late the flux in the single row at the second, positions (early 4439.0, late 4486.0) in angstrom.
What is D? 1.2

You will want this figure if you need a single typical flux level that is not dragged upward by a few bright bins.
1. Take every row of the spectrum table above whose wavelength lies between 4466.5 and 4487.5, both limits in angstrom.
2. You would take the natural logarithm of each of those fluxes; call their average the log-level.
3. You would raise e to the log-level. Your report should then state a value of 10.3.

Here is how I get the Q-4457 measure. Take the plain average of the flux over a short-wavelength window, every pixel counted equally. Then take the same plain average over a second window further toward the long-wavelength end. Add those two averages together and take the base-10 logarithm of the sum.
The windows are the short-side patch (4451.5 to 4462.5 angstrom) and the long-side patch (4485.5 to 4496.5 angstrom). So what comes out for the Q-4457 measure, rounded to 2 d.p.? 1.29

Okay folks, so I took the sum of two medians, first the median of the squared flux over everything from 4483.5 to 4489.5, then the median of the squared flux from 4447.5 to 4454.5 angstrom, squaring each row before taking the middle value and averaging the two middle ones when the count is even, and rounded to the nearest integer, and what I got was 213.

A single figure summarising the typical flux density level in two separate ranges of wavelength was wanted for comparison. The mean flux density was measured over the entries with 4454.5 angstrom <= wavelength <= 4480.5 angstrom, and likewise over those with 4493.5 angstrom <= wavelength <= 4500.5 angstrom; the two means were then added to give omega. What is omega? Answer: 20.5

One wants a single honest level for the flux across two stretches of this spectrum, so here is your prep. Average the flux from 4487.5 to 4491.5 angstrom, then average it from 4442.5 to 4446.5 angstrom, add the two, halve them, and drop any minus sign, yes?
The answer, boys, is 10.4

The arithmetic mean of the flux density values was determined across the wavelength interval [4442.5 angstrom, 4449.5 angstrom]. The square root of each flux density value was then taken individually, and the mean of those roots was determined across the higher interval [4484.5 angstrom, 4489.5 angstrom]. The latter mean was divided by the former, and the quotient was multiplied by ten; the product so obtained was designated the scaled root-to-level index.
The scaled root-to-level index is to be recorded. 3.4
